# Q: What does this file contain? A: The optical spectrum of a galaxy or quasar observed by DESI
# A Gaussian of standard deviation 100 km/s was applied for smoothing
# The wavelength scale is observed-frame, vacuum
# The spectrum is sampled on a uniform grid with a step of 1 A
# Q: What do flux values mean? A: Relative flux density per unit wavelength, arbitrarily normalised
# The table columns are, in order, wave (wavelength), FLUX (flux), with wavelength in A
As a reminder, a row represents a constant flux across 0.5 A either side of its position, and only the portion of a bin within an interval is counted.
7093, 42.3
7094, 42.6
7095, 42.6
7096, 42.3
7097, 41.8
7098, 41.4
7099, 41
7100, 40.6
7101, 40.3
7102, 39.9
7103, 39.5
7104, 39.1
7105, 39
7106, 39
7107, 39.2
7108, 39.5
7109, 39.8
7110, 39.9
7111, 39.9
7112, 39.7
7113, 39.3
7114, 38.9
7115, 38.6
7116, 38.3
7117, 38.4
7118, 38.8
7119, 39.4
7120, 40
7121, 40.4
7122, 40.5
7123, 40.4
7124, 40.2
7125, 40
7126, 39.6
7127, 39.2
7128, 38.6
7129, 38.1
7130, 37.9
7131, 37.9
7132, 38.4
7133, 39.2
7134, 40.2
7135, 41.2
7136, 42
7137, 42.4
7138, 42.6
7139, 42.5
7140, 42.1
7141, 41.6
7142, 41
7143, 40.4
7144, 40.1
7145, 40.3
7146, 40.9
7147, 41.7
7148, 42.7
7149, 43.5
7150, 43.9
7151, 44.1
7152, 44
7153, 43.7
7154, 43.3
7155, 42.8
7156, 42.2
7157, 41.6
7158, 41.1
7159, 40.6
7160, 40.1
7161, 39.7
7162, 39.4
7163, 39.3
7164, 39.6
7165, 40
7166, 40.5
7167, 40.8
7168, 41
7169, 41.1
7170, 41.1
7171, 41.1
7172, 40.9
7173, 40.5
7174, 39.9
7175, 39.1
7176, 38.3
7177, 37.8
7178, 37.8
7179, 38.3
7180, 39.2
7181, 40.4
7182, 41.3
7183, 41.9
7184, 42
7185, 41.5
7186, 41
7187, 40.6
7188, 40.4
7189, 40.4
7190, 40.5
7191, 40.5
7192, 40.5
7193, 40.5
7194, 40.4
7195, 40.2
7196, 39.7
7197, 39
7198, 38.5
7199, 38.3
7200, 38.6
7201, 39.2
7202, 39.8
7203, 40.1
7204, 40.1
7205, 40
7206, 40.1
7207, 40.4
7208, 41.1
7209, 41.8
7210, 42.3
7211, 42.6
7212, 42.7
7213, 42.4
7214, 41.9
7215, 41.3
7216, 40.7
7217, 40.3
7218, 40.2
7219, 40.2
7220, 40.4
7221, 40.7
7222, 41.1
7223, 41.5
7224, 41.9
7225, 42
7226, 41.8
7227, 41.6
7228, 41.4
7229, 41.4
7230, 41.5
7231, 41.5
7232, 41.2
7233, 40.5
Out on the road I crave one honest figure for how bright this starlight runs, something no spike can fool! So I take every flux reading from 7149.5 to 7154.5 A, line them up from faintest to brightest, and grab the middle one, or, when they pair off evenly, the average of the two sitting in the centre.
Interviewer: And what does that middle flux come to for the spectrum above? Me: 43.9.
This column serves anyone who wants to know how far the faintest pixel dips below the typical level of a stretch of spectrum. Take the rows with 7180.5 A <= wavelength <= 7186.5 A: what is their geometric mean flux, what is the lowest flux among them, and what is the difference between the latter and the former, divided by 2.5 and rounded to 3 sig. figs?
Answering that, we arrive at -0.379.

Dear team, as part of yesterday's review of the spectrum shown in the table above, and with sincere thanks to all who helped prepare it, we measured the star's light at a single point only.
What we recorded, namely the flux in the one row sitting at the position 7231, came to 41.5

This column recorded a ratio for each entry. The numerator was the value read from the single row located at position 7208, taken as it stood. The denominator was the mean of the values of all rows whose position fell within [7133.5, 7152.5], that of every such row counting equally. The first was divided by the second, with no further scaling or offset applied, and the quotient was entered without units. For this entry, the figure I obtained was 0.98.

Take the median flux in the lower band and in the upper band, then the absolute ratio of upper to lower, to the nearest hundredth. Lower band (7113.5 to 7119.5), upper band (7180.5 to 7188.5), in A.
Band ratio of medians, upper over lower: 1.06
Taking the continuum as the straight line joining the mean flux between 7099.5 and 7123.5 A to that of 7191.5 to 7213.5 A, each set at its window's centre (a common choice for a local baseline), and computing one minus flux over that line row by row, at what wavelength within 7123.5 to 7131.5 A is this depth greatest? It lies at 7131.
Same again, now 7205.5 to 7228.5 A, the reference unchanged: 7219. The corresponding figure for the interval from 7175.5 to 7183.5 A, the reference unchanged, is 7178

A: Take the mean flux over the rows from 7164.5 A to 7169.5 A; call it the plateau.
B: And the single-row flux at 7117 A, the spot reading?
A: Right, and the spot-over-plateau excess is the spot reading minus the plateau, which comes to -2.3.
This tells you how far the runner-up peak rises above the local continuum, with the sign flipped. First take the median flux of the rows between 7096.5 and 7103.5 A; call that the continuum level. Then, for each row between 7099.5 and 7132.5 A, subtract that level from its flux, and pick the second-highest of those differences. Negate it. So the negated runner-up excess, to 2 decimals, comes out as 0.10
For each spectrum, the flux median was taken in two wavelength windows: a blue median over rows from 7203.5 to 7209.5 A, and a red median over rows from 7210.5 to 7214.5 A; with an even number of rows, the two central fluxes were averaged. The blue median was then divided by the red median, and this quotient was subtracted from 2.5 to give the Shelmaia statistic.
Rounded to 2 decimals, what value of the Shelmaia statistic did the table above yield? 1.55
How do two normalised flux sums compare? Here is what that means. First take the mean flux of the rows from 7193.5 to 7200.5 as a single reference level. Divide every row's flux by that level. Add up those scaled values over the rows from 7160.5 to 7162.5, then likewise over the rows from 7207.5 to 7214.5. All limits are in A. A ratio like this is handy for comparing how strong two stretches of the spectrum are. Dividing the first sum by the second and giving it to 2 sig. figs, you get 0.27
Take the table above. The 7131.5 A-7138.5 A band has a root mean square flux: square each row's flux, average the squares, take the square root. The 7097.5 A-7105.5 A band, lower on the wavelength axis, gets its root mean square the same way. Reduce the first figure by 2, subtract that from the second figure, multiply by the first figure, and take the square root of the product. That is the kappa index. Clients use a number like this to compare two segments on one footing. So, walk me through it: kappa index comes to 7.1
